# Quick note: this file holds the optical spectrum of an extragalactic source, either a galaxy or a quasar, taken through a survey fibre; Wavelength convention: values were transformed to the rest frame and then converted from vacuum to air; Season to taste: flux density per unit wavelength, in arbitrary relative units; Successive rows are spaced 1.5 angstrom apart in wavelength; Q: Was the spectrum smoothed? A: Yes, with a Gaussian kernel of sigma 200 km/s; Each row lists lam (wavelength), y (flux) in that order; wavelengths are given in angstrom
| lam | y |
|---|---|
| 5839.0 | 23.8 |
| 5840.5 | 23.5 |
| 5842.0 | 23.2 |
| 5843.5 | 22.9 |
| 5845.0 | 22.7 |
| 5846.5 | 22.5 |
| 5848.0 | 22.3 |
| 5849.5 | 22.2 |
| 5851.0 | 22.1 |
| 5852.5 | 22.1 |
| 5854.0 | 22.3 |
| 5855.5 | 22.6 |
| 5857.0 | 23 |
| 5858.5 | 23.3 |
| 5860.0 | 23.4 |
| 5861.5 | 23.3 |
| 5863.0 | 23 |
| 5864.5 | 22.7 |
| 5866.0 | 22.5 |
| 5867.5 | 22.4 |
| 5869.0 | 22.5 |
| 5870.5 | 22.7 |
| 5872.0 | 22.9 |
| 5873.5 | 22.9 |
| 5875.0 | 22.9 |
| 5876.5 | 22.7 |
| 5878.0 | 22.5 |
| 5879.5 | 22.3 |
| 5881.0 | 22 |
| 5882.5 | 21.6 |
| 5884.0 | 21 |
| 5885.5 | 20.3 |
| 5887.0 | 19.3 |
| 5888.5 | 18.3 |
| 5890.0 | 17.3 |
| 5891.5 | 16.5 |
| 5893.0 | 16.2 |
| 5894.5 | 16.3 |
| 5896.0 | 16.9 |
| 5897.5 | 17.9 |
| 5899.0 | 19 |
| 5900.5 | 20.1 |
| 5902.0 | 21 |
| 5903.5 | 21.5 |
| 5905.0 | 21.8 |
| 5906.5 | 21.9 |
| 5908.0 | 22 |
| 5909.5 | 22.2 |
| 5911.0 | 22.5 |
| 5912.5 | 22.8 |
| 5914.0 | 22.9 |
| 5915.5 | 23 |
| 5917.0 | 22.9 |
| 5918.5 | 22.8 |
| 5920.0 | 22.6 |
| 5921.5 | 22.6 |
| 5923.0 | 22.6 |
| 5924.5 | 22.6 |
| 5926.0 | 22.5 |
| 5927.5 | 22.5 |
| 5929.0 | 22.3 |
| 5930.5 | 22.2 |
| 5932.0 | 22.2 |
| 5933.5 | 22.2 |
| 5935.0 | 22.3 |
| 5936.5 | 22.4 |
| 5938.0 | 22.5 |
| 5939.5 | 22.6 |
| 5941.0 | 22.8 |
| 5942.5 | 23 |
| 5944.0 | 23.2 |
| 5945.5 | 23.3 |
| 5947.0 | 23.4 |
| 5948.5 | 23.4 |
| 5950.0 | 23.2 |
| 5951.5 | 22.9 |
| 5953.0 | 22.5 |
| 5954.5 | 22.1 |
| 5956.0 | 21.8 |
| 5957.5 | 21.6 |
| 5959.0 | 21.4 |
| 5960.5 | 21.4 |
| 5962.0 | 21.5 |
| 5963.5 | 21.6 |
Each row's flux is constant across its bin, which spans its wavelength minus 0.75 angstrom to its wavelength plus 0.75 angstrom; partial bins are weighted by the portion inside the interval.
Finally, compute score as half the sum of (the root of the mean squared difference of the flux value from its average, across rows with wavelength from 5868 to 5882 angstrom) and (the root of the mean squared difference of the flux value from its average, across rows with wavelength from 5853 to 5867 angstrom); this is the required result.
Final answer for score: 0.3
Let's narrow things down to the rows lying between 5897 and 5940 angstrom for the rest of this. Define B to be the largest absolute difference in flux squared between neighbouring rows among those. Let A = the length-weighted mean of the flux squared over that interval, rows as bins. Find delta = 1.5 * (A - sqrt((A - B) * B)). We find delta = 523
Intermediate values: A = 487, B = 43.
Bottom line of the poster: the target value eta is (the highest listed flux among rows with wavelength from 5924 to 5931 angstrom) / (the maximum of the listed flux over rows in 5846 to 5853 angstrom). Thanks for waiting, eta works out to 1.00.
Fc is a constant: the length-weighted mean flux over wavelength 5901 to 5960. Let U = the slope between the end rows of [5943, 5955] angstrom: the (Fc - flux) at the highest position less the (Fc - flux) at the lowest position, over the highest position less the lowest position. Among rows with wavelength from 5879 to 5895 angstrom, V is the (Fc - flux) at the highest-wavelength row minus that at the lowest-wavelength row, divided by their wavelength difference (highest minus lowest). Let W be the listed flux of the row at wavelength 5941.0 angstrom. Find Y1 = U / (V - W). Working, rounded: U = 0.10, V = 0.4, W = 22.8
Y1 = -0.005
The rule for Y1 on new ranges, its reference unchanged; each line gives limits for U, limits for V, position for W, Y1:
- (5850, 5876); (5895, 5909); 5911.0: 0.001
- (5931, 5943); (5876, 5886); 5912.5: 0.003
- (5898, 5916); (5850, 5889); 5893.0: 0.015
